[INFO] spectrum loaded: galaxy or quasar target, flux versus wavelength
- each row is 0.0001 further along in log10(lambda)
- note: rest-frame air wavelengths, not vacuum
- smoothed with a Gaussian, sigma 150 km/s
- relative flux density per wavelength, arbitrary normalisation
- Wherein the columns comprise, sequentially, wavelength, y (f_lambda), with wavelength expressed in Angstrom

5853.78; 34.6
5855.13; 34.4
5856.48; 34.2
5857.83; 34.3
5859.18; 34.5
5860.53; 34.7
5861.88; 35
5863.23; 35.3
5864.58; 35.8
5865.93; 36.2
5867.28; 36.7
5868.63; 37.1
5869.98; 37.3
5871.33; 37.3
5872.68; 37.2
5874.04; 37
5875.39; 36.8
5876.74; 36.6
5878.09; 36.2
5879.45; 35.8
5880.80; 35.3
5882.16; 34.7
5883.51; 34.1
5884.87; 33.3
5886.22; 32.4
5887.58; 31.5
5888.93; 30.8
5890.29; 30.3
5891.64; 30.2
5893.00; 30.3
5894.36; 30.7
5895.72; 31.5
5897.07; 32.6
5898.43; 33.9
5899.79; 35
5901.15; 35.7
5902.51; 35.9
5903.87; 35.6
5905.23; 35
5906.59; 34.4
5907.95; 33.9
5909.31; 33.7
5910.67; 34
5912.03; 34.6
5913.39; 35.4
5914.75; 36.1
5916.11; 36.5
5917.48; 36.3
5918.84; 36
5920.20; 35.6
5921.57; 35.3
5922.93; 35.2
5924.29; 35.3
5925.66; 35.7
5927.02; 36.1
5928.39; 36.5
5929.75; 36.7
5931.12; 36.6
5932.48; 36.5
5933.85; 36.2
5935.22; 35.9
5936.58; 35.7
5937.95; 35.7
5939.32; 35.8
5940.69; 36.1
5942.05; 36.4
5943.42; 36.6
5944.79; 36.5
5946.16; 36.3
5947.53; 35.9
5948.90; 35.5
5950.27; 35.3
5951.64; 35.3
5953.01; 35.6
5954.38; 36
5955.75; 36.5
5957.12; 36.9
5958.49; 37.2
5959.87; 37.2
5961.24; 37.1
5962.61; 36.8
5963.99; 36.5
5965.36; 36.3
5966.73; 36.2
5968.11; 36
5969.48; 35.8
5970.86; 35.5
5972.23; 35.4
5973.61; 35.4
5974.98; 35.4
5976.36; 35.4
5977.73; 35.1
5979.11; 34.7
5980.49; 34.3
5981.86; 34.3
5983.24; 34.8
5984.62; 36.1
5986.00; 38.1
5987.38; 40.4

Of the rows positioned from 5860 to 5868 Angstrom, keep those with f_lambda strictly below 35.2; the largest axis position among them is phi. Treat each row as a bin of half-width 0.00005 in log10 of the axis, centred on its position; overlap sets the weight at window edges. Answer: 5861.88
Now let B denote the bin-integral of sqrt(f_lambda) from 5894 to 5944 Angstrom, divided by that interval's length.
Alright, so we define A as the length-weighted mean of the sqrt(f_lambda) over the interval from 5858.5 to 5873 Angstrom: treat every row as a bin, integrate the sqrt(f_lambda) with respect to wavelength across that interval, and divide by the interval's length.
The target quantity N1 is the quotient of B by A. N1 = 0.99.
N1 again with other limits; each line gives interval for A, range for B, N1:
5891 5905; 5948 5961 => 1.05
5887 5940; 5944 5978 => 1.02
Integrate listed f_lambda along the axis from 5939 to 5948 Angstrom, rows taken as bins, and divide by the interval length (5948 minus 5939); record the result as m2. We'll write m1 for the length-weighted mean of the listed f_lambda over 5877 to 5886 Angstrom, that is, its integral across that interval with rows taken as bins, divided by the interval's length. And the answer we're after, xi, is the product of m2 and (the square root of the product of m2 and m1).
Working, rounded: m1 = 34.9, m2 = 36.3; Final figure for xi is 1289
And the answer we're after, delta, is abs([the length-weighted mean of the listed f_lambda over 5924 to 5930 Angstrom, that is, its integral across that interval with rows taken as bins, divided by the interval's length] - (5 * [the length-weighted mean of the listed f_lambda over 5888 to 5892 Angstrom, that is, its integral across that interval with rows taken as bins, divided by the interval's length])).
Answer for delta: 117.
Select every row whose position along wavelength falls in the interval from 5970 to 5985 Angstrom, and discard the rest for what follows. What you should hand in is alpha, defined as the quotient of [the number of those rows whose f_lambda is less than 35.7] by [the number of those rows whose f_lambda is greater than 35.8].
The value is 10.0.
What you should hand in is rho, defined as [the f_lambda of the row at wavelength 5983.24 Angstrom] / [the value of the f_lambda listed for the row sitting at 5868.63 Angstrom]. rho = 0.94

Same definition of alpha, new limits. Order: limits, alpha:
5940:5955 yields 0.6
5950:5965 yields 0.4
